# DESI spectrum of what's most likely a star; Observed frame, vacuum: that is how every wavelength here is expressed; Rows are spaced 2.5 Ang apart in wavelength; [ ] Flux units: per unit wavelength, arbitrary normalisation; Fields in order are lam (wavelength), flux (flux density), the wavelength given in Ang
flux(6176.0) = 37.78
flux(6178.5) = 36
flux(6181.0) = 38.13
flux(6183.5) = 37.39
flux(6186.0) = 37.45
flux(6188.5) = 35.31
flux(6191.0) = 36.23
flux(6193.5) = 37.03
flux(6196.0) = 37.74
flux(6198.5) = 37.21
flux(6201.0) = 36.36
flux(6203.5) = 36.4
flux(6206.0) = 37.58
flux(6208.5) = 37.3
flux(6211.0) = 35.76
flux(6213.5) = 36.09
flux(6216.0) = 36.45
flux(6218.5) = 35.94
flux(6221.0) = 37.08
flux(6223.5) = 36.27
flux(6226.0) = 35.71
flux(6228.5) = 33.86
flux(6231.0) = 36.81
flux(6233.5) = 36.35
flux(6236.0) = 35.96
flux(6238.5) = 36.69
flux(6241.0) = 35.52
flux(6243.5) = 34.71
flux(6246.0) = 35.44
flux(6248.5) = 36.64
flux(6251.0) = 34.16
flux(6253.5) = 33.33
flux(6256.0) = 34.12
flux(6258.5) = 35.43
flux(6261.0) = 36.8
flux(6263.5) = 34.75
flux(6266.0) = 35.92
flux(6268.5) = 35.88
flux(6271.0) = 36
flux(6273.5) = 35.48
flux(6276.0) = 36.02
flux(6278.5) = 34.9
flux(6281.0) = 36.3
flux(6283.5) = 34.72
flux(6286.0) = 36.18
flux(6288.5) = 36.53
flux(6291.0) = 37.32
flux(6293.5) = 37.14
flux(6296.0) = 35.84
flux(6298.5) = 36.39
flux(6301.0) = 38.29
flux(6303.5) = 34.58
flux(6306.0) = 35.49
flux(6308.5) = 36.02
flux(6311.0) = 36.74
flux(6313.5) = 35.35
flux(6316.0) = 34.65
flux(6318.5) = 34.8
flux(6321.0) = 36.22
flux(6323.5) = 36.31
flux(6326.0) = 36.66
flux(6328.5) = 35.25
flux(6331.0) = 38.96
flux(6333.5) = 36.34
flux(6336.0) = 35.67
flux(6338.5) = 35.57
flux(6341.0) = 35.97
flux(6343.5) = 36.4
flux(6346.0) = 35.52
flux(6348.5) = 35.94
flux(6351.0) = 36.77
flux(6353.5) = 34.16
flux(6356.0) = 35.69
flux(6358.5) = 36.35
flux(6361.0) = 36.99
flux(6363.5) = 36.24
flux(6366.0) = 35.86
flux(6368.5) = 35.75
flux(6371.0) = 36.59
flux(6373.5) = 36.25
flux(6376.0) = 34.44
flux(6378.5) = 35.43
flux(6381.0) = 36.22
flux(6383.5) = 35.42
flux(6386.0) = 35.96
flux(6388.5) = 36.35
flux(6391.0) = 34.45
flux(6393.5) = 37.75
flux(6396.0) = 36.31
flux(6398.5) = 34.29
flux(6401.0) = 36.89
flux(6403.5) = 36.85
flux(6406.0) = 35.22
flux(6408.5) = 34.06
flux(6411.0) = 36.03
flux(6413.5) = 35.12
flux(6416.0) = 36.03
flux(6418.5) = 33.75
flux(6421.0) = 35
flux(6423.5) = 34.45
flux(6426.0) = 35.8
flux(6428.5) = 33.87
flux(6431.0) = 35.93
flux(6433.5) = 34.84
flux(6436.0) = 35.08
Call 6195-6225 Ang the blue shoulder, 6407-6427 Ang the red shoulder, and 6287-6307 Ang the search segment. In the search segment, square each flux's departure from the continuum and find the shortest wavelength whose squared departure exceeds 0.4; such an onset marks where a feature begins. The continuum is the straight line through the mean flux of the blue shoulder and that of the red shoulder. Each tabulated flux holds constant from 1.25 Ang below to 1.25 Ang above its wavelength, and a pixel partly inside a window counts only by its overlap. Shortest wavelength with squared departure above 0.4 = 6291.0 Ang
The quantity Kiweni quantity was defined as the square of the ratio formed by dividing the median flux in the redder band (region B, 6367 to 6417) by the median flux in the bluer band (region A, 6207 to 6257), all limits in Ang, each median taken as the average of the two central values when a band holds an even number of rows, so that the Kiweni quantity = 1.00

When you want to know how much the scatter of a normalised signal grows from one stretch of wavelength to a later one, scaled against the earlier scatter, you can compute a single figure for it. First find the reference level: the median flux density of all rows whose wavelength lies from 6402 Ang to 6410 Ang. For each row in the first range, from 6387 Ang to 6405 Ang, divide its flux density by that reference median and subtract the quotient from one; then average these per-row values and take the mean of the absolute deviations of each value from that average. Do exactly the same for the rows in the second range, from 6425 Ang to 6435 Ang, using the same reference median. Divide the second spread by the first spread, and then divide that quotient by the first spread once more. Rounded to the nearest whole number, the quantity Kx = 26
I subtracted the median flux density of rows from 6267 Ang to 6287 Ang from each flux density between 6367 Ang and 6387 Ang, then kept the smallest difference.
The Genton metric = -1.50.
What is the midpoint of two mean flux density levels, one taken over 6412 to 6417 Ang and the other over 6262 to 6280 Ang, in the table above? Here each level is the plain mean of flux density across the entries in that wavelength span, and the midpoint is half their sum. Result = 35.6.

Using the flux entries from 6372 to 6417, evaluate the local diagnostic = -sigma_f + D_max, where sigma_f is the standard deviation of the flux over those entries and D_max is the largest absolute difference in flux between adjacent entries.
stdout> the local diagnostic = 2.3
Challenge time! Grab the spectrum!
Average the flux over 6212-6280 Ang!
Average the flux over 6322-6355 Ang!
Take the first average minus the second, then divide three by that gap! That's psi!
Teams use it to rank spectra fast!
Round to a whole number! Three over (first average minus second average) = -6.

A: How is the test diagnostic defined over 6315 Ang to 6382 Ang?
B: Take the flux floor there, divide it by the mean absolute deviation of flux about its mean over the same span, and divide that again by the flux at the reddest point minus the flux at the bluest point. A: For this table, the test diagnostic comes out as 33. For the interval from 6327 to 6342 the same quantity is 54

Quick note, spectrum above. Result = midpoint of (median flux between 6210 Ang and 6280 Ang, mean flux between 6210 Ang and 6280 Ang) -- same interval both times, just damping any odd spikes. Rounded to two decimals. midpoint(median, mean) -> 35.77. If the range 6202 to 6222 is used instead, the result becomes 36.50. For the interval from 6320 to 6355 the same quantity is 36.11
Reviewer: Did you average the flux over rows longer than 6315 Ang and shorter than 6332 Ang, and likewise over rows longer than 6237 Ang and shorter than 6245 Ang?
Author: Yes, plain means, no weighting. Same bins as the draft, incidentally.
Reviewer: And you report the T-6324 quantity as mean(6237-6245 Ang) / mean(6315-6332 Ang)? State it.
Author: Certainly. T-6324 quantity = 0.99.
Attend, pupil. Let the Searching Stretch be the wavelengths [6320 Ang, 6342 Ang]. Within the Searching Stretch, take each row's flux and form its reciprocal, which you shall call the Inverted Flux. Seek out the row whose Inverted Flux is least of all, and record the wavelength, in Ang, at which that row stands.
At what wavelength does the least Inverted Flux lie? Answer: 6331.0 Ang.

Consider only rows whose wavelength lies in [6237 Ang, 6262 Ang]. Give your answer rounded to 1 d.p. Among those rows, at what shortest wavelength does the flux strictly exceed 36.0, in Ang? 6238.5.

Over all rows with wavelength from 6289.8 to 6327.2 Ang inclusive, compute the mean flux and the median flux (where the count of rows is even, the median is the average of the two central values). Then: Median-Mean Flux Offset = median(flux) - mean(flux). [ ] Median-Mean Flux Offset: 0.10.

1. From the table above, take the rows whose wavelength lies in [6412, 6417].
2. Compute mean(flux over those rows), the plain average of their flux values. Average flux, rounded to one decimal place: 35.6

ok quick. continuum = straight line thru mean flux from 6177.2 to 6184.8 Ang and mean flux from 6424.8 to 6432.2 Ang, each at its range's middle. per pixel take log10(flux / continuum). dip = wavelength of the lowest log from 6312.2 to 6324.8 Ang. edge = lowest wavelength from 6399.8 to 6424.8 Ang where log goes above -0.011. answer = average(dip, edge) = 6358.5 Ang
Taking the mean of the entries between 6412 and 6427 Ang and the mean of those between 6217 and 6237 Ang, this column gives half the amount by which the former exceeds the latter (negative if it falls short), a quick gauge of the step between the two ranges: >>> -0.49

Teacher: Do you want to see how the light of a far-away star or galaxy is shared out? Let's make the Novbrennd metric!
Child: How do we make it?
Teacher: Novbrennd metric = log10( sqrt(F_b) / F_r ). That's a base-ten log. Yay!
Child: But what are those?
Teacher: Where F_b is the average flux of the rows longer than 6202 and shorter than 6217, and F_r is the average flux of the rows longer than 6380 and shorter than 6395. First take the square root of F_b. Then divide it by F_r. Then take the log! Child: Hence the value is -0.775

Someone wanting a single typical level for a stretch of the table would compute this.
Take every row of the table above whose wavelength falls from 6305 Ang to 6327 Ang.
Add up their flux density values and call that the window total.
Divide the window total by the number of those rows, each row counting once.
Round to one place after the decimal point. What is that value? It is 35.8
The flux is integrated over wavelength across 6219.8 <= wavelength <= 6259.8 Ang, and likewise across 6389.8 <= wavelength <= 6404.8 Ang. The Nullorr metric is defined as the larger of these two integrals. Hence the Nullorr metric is 1420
